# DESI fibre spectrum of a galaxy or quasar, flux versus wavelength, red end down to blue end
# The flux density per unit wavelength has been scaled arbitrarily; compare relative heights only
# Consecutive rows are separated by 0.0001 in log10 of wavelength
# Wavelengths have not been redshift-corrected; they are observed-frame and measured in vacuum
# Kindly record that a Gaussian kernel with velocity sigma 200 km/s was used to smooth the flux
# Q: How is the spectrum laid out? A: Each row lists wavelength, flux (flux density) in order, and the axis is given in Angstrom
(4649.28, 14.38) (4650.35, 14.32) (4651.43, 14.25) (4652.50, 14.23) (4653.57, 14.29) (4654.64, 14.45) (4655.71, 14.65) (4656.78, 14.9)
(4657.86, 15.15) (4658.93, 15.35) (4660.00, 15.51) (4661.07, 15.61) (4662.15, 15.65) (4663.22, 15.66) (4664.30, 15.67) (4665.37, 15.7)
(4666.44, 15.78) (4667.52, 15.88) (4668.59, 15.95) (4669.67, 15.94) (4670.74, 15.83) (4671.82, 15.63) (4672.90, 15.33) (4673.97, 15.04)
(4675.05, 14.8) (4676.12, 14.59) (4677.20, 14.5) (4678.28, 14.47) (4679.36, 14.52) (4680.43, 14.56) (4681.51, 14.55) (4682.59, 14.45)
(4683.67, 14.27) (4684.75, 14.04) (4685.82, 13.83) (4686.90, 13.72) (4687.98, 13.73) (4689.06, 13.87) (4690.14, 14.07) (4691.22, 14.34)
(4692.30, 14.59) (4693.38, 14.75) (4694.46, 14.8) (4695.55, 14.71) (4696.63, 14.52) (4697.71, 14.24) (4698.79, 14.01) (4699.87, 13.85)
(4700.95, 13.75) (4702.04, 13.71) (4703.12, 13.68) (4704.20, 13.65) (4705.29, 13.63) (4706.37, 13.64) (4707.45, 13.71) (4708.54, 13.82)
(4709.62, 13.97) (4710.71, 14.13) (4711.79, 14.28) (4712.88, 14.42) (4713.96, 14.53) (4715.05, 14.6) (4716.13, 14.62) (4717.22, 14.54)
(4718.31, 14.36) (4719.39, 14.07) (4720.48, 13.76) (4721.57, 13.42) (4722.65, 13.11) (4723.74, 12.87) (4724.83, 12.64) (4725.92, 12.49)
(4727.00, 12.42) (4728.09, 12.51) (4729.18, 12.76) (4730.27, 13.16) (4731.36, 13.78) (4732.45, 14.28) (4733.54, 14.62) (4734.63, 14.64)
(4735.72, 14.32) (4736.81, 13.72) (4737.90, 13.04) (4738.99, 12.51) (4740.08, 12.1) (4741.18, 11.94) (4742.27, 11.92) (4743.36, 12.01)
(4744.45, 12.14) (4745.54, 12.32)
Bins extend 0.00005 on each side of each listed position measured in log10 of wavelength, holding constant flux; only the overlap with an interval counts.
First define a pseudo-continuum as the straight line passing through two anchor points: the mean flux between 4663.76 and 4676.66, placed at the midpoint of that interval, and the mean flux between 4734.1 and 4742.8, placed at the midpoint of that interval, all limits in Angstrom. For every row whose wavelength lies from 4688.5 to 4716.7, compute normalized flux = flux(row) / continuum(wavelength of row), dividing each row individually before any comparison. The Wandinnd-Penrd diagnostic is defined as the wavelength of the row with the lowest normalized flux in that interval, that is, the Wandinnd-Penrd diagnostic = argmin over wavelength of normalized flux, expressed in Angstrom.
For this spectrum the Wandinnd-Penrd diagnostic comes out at 4689.06 Angstrom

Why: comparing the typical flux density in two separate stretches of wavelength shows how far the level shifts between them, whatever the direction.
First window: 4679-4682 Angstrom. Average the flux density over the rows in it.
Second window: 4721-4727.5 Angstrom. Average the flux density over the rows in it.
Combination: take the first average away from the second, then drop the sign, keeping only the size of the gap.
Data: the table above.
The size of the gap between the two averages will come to 1.7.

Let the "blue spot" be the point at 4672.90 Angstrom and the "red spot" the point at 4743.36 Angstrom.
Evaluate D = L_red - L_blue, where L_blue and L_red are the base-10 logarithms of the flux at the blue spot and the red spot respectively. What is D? -0.11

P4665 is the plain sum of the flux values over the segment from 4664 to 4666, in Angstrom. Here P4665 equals 31.4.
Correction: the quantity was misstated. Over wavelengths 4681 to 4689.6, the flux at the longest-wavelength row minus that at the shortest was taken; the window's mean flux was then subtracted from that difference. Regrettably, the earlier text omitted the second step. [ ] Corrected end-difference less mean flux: -14.7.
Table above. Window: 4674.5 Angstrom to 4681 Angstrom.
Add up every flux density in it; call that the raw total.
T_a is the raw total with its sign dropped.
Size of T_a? 87.4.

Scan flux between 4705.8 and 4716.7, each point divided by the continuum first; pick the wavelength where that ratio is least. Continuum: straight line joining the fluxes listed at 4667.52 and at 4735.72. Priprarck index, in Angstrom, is 4706.37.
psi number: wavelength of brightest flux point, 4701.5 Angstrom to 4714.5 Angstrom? 4713.96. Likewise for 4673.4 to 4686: 4673.97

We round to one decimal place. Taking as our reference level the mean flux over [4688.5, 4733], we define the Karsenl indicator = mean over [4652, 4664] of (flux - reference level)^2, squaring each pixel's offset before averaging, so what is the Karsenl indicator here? 1.7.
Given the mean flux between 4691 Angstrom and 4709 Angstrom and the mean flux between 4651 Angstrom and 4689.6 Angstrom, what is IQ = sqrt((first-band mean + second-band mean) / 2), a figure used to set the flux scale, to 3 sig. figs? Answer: 3.81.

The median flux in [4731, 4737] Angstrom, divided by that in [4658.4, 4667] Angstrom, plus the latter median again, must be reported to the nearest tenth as 16.6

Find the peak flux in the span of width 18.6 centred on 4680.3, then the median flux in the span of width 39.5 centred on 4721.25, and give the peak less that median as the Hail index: 1.9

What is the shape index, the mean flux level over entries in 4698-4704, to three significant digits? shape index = 13.8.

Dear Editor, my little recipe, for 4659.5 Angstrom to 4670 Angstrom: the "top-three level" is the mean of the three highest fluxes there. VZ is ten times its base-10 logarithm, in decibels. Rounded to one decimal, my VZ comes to 12.0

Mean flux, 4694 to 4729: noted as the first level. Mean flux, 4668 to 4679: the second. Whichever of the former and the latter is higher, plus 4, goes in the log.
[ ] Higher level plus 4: 19.2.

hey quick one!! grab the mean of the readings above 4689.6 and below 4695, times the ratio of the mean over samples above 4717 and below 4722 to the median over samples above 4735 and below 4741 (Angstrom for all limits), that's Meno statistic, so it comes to 15.6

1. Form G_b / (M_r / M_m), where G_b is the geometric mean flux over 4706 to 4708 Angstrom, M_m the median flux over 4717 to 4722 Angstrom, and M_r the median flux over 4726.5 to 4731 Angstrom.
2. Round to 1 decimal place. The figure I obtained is 15.2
